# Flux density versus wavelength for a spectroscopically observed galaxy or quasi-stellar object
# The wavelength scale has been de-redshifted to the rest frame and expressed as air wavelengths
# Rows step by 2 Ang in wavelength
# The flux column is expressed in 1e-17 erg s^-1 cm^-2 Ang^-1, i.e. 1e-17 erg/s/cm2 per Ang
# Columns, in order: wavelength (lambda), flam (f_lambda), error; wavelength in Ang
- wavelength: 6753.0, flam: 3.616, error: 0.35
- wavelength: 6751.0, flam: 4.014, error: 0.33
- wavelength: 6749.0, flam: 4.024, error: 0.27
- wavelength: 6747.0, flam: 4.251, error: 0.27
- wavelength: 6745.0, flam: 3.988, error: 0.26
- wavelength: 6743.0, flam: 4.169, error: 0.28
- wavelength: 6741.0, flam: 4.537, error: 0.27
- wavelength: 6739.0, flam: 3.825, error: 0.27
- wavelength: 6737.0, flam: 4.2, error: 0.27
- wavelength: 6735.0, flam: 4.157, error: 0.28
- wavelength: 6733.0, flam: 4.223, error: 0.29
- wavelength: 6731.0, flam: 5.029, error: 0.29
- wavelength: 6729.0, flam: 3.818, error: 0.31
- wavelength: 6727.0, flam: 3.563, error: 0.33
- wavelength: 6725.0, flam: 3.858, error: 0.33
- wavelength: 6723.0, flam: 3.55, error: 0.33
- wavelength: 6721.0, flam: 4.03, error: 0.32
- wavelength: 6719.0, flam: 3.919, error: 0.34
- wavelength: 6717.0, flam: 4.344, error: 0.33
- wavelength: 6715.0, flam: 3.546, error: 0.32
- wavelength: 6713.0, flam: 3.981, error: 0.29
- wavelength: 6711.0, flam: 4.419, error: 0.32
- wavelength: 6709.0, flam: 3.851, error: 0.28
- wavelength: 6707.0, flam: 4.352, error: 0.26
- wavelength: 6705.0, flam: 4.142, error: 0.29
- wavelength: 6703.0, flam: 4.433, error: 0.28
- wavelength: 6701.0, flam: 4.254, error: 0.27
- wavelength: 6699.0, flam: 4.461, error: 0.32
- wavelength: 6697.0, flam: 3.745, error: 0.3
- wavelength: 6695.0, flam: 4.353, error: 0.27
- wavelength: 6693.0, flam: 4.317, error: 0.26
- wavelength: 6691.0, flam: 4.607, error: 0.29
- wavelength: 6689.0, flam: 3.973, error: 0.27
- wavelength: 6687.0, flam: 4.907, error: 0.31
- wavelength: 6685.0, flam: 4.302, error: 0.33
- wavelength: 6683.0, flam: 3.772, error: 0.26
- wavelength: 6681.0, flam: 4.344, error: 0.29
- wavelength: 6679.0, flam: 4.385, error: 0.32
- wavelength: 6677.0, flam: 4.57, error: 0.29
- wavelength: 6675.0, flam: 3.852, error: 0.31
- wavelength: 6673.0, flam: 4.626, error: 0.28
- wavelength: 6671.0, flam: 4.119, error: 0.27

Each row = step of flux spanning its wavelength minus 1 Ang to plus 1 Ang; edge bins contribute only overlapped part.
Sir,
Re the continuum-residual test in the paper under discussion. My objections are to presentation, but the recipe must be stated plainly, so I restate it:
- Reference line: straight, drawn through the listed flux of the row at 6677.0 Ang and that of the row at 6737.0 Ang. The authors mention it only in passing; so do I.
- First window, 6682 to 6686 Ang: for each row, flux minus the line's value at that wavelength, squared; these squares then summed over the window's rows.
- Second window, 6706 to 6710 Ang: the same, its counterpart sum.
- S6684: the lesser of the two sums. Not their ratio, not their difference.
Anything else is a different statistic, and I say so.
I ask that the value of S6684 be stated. 0.27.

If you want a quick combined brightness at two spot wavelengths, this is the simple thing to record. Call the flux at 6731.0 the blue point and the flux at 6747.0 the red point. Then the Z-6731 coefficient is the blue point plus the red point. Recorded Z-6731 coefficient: 9.28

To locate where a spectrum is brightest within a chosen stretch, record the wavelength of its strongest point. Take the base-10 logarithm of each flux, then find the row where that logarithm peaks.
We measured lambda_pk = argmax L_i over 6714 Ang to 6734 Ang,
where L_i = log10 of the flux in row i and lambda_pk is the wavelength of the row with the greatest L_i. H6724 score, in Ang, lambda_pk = 6731.0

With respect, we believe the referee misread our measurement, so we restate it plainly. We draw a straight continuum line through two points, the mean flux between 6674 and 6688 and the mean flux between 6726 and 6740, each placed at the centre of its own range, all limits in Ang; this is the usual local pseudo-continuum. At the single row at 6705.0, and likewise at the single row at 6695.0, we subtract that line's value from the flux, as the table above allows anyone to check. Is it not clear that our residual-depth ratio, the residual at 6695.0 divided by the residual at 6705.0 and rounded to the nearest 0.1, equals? -1.3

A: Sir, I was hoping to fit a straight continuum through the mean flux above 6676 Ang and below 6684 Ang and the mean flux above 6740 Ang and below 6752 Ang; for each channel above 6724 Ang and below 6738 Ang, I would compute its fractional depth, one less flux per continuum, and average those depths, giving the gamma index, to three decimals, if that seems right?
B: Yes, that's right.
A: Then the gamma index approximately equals 0.016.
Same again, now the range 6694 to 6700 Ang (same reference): 0.013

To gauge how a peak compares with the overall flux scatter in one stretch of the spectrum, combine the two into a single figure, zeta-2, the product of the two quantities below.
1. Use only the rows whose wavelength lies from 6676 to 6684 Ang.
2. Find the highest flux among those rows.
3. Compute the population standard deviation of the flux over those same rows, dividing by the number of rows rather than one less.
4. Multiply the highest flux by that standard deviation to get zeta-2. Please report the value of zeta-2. 1.4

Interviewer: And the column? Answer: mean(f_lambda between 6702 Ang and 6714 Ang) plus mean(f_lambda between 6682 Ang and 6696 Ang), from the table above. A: 8.52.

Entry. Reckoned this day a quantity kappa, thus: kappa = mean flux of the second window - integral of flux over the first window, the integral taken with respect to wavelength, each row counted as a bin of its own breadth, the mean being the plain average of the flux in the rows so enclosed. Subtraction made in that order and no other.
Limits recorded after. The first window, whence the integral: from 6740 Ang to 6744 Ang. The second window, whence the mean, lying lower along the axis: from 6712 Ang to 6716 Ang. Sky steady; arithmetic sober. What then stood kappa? -13.6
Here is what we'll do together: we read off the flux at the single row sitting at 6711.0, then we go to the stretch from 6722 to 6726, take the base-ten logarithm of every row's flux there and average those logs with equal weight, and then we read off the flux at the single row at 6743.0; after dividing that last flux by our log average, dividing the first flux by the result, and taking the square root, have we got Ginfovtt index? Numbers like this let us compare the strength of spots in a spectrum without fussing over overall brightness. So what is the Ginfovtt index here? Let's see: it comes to 0.78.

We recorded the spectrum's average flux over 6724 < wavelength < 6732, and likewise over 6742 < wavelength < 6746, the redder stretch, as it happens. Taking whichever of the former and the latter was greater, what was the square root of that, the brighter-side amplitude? 2.02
